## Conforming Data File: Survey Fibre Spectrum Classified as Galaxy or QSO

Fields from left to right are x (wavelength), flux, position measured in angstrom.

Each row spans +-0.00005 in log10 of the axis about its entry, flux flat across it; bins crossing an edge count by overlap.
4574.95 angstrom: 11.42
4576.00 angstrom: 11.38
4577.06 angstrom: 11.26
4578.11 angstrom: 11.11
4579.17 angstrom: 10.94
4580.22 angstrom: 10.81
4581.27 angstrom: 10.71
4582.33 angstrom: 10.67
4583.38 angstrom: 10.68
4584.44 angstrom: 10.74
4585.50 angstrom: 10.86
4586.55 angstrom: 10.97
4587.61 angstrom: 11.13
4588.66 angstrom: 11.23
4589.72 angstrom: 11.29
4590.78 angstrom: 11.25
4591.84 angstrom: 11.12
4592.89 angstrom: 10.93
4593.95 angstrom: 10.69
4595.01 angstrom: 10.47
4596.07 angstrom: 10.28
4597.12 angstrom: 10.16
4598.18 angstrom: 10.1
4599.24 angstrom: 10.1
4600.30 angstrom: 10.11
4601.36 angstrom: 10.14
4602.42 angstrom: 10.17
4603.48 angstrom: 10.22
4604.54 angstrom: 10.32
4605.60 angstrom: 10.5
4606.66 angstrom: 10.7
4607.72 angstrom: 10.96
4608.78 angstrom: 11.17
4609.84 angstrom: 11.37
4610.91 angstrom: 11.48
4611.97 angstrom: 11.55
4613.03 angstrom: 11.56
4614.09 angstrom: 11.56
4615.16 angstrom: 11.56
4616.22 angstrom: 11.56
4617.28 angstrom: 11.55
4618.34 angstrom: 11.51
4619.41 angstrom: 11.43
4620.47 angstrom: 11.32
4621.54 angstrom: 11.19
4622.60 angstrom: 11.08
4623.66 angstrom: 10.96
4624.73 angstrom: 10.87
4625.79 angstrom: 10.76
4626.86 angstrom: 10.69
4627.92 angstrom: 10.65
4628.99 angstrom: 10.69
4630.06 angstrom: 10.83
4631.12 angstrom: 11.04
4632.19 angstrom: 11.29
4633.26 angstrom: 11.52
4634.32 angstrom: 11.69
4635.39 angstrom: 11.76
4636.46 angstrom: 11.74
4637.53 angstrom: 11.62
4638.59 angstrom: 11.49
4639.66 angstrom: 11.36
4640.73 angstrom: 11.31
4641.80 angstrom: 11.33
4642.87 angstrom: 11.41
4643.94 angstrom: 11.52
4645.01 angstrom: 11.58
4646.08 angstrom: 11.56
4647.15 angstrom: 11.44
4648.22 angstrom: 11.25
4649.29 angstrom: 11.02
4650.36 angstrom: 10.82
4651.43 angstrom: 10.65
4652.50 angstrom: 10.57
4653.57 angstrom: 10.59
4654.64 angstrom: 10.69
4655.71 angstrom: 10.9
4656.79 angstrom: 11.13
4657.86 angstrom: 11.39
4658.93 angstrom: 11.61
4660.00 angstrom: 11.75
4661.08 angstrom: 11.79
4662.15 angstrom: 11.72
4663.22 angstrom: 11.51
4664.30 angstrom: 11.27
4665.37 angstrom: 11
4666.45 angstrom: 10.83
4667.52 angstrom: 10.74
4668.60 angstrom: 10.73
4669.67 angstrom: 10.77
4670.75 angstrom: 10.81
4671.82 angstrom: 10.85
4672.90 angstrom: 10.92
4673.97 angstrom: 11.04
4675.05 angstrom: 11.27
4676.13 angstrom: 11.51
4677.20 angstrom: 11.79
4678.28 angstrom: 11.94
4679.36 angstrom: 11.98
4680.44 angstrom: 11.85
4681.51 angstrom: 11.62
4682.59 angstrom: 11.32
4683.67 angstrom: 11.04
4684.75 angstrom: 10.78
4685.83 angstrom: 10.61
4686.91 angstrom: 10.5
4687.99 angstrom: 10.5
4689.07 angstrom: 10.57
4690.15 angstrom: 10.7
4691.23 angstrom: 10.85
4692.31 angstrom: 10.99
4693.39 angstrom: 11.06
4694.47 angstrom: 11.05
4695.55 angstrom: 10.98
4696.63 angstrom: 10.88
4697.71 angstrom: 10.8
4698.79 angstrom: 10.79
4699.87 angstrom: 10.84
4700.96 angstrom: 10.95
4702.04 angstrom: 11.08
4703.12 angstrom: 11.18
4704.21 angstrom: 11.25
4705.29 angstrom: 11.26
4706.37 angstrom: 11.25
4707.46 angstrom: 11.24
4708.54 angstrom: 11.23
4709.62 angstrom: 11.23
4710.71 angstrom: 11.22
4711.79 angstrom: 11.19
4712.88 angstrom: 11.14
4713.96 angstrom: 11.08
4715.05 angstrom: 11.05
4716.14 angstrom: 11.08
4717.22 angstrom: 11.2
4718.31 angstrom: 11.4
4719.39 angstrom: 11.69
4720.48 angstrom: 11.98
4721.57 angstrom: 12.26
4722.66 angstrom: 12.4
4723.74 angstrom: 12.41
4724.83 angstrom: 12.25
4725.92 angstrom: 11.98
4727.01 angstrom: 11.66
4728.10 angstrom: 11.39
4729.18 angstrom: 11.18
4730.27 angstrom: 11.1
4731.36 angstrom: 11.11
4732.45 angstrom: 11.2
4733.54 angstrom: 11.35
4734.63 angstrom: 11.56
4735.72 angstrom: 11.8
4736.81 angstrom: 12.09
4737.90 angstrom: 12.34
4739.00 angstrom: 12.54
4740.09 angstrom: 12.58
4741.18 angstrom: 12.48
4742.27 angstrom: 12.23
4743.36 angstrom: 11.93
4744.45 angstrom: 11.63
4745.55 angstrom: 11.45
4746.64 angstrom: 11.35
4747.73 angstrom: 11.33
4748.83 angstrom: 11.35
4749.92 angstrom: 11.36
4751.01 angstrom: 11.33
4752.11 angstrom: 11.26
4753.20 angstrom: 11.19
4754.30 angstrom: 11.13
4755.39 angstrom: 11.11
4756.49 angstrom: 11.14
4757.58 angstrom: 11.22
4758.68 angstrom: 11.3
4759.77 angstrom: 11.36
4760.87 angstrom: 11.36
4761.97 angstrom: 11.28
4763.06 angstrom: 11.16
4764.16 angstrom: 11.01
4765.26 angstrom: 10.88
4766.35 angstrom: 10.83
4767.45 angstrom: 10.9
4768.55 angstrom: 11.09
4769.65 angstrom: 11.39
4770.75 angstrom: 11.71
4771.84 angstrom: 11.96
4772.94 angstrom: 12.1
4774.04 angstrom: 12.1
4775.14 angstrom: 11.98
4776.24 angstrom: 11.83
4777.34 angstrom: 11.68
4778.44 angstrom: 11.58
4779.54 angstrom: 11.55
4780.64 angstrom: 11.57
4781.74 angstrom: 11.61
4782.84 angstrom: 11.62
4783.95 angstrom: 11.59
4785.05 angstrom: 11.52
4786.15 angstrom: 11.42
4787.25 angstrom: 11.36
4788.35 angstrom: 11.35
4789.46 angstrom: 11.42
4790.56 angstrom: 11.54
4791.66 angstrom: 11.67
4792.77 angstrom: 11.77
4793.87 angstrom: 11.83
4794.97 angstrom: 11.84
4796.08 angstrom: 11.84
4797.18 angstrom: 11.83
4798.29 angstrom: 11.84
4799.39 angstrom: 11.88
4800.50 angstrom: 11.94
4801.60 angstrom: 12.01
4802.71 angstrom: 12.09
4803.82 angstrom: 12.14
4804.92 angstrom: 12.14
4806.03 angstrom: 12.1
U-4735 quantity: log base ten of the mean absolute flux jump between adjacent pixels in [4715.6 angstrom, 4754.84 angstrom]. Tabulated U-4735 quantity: -0.79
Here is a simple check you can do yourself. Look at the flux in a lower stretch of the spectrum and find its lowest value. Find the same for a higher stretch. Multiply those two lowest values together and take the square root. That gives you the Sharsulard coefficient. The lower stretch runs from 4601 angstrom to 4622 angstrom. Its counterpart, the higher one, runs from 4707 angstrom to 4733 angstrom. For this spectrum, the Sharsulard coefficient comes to 10.6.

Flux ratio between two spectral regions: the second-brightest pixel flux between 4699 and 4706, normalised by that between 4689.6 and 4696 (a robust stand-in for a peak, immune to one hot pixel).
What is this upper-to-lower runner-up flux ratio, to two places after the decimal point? 1.02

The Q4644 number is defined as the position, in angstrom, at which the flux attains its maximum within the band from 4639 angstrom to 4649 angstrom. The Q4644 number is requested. 4645.01 angstrom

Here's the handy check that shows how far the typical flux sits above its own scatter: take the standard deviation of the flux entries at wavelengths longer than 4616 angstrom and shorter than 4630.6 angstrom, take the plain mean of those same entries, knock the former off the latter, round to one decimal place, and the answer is 10.7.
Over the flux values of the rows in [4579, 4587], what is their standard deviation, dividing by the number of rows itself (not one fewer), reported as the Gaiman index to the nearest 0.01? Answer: 0.11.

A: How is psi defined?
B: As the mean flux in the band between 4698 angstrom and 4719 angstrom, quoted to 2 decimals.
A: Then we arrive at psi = 11.14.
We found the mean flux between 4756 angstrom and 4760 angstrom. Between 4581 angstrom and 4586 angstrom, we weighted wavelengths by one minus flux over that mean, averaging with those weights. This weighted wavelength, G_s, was 4583.2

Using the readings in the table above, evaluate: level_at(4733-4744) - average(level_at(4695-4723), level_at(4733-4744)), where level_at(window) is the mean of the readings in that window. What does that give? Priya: 0.42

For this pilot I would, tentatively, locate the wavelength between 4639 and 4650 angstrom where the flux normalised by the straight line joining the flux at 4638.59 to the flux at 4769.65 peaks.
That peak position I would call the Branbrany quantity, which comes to 4645.01 angstrom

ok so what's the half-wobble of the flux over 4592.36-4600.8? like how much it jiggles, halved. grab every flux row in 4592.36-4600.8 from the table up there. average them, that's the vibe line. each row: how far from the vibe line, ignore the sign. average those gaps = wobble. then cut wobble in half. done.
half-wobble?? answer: 0.13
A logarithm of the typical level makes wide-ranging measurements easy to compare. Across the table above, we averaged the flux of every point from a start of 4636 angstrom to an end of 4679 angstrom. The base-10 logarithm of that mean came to 1.05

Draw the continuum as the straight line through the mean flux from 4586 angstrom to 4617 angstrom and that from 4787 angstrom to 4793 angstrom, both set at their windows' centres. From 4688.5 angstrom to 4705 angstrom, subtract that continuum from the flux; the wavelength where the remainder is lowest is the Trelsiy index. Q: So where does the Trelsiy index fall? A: 4689.07 angstrom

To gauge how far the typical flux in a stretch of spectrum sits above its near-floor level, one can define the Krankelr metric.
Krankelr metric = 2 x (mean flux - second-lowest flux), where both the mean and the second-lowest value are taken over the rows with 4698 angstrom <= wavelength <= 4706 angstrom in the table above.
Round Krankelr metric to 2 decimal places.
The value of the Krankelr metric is 0.42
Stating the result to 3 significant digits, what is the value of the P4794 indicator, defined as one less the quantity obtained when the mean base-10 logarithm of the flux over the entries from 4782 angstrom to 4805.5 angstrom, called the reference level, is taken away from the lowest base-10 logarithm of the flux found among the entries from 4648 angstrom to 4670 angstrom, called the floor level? 1.05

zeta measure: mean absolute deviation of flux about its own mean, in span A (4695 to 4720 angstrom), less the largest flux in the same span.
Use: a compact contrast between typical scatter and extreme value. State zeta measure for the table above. -11.5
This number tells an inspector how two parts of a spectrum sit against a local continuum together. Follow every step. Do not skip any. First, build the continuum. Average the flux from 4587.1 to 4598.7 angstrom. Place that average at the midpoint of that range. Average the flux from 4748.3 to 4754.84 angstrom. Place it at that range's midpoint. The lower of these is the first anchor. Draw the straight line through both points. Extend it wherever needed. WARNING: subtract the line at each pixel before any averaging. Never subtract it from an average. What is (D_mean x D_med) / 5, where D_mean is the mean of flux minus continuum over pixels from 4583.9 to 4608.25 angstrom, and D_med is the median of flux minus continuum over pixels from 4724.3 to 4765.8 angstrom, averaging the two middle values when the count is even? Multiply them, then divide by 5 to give -0.0027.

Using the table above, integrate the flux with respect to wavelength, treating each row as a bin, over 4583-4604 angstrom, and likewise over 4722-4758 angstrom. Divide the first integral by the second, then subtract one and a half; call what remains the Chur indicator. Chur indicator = -1.0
